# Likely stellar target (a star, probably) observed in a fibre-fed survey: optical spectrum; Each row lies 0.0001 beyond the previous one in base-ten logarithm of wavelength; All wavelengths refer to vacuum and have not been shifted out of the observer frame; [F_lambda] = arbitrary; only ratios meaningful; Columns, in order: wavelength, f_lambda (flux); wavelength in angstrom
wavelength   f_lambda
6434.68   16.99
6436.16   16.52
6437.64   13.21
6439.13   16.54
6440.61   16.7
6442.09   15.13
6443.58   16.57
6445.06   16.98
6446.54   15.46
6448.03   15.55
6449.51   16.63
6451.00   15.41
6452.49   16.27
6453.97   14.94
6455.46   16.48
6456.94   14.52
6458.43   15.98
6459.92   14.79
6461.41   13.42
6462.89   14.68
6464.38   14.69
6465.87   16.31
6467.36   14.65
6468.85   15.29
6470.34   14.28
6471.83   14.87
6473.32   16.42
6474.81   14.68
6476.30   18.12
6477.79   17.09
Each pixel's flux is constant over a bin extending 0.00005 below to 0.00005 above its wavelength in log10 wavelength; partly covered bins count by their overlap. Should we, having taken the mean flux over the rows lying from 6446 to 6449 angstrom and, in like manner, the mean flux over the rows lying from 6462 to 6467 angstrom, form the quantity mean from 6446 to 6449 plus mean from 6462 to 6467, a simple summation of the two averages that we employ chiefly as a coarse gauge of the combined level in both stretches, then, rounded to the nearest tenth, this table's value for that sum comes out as 30.7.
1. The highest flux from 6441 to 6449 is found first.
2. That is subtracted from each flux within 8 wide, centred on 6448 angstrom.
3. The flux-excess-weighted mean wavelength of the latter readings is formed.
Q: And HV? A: 6448.6 angstrom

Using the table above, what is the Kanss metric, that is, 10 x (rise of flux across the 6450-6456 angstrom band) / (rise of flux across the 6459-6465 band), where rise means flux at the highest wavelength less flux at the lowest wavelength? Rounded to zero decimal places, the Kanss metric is -107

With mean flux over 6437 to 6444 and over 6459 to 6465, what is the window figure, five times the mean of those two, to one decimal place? 75.1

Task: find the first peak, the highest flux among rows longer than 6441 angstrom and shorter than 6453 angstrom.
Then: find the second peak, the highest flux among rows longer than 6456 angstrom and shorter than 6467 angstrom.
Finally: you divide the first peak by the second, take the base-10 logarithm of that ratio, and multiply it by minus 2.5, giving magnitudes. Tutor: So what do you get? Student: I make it -0.044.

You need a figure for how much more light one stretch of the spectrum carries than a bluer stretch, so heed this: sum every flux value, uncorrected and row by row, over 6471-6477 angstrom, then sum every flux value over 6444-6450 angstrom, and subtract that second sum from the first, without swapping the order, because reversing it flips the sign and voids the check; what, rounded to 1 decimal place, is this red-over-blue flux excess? -0.5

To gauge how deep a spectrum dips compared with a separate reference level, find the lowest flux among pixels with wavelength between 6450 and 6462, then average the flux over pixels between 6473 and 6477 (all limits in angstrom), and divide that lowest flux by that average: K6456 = 0.82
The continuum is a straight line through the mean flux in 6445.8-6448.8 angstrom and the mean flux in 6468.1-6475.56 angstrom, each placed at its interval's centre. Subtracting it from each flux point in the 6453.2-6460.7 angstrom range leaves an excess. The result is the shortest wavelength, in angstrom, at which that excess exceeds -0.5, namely 6453.97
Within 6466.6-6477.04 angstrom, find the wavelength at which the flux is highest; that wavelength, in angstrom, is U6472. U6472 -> 6476.30 angstrom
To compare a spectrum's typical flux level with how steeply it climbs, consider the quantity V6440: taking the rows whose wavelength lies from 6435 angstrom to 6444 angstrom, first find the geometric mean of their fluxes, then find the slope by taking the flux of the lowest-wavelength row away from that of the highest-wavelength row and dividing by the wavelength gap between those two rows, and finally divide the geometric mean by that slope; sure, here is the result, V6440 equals 2333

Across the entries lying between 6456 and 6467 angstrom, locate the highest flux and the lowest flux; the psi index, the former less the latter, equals 2.9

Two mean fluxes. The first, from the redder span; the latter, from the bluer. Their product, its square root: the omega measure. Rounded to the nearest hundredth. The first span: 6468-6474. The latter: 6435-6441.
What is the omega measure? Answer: 15.48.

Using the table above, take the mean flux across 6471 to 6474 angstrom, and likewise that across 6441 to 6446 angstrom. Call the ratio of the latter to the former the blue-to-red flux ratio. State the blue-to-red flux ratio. 1.04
